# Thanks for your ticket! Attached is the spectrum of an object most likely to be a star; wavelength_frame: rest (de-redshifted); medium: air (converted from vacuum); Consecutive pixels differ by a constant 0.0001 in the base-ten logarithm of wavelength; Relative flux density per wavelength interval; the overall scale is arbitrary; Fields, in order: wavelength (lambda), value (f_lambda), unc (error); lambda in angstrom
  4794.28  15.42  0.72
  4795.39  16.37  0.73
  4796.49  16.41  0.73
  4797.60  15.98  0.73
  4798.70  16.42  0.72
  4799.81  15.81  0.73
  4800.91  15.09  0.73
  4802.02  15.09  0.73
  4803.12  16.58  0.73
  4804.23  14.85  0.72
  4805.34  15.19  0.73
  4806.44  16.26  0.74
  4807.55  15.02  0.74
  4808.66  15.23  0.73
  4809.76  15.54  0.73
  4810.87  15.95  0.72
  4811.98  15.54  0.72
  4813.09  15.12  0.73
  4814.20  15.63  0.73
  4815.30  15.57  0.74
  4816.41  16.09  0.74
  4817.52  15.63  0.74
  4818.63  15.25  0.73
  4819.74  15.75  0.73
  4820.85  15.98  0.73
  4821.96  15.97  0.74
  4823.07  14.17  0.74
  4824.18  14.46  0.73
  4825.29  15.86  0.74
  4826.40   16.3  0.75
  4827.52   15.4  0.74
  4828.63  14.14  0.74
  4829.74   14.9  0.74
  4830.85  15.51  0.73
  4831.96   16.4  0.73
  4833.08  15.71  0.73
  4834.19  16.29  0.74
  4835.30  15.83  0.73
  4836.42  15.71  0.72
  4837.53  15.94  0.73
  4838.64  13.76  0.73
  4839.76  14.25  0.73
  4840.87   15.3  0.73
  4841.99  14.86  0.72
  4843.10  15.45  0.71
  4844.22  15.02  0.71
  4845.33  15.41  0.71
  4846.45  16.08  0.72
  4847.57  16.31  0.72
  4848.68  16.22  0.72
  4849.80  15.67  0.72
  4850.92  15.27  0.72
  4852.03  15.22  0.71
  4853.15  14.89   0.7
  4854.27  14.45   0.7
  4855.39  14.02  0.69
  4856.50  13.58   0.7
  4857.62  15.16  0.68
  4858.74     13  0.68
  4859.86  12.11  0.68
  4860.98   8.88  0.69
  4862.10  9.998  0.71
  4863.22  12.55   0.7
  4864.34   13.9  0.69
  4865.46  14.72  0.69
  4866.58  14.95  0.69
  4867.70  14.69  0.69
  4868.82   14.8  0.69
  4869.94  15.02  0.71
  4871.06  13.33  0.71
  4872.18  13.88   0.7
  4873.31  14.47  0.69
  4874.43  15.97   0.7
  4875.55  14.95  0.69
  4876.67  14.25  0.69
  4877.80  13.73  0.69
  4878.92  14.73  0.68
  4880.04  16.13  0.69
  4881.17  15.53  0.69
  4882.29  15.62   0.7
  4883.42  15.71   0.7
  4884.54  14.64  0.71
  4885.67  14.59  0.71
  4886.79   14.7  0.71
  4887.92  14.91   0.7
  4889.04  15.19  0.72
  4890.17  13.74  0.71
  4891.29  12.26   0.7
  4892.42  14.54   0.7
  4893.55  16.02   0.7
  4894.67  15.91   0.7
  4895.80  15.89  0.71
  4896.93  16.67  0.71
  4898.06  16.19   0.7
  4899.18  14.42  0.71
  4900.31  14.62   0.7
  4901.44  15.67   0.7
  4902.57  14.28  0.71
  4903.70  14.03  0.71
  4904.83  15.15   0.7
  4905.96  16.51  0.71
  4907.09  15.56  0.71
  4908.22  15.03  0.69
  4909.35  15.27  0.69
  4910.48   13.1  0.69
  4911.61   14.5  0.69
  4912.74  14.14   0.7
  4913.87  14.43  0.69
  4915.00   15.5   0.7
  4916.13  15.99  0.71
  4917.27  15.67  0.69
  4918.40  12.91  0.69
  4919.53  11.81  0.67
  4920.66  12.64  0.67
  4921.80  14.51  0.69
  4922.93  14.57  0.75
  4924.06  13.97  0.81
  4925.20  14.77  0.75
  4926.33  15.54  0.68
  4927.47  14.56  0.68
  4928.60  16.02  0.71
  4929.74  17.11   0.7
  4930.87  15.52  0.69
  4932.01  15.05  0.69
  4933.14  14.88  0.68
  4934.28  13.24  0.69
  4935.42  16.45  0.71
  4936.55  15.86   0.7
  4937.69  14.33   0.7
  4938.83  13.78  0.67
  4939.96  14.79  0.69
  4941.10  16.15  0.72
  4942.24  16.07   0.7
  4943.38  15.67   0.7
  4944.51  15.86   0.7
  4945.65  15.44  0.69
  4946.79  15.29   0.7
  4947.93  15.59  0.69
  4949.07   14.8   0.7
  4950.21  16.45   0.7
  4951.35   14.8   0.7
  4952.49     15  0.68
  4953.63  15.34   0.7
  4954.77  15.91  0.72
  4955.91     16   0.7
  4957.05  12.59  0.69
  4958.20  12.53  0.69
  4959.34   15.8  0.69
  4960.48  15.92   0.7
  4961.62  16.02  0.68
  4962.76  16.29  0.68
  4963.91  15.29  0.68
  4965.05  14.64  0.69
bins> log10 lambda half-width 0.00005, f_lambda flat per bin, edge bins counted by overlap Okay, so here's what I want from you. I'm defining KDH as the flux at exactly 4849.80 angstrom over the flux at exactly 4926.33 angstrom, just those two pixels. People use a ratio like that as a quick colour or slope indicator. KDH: 1.01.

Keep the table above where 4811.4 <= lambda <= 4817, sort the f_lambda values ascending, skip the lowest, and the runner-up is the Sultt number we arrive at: 15.54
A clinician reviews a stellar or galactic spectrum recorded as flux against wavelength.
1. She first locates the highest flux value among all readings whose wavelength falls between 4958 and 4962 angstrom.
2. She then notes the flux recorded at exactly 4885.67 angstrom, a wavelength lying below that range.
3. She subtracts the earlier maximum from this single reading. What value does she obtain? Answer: -1.4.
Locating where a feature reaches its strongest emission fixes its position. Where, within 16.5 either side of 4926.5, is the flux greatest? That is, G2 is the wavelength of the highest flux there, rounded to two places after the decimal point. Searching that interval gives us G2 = 4929.74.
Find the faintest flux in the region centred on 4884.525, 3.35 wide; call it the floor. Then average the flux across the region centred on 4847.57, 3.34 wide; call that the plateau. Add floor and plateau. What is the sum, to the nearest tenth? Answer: 30.8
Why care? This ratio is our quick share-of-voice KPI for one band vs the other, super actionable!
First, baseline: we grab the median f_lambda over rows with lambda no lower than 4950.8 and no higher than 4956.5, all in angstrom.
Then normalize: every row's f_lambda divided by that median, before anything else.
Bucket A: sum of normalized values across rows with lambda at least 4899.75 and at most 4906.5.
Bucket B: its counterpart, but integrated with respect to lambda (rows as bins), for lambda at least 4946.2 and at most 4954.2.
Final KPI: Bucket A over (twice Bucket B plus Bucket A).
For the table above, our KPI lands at 0.27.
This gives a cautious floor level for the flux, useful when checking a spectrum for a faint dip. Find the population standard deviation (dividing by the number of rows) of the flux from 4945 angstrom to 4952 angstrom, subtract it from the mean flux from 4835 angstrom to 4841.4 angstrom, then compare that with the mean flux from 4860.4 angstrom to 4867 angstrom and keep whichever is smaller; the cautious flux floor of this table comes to 12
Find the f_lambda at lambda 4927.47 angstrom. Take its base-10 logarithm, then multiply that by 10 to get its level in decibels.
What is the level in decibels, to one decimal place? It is 11.6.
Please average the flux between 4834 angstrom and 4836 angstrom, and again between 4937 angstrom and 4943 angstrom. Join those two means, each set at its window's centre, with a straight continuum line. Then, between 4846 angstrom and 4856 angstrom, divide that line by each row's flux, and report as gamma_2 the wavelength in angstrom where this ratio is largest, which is 4855.39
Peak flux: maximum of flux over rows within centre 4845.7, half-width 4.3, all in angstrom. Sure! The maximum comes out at 16.31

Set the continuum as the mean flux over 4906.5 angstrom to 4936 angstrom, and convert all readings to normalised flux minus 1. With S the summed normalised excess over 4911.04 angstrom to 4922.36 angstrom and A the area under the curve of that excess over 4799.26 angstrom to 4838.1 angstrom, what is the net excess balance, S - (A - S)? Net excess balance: -2.8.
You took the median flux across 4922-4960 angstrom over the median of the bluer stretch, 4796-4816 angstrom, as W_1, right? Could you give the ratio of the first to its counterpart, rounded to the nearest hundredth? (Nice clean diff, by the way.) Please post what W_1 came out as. 0.99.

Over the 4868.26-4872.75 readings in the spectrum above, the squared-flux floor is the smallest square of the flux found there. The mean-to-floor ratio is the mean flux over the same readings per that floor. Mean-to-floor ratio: 0.080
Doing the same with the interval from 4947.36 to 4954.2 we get 0.070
